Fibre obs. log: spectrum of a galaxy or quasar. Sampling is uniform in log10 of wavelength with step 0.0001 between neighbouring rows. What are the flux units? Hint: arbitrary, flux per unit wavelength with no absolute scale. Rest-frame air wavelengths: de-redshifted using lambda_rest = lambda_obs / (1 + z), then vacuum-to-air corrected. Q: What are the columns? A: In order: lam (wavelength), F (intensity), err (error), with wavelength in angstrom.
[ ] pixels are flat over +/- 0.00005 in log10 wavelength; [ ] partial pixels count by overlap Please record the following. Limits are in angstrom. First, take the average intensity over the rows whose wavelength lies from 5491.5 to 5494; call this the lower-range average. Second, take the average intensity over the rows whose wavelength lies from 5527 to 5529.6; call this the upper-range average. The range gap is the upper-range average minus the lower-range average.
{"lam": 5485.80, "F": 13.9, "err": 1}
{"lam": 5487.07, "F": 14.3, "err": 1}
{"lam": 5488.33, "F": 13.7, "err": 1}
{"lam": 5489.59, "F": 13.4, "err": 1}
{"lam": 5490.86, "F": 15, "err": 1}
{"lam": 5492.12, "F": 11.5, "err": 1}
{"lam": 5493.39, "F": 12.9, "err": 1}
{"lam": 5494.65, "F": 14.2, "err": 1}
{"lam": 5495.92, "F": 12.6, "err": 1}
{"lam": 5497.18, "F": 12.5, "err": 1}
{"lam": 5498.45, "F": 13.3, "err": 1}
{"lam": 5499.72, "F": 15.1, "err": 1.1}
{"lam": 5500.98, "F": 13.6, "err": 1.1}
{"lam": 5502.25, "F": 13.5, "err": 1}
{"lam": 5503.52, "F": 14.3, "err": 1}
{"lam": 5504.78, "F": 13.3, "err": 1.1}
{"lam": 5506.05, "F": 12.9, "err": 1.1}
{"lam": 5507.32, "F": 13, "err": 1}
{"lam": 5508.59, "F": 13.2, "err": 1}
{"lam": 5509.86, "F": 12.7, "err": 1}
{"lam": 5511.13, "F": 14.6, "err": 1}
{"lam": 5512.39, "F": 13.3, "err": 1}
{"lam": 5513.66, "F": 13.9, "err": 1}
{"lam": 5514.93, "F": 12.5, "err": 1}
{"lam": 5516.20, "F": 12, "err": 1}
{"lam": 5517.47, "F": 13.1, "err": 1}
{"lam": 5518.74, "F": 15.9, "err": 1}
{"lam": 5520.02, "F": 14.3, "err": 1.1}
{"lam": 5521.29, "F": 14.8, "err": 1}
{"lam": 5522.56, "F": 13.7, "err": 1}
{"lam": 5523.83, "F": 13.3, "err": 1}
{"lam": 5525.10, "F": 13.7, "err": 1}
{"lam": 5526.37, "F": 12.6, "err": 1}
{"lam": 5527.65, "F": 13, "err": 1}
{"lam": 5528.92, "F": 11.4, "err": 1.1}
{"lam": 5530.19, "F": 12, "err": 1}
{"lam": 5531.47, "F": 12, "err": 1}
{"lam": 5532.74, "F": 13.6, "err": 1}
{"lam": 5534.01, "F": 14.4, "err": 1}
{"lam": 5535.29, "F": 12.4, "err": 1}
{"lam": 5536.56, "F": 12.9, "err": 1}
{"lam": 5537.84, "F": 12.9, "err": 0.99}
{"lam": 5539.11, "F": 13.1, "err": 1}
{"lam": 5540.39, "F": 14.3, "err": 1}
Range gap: 0.0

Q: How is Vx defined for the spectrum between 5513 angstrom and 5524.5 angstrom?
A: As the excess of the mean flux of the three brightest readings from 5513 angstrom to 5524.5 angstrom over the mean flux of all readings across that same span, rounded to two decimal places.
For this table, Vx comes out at 1.28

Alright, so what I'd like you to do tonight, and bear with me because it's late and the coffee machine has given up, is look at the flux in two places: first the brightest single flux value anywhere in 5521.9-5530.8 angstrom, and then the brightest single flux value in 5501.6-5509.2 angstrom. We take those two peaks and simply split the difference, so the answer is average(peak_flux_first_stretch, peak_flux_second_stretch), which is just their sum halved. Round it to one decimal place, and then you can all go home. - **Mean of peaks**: 14.0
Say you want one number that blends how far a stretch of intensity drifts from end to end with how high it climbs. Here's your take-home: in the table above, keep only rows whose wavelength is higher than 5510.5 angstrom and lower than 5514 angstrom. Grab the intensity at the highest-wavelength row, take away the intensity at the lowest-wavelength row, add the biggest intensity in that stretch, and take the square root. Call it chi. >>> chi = 3.73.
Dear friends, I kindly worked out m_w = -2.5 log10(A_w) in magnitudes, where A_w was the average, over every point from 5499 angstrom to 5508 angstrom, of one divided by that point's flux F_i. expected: 2.84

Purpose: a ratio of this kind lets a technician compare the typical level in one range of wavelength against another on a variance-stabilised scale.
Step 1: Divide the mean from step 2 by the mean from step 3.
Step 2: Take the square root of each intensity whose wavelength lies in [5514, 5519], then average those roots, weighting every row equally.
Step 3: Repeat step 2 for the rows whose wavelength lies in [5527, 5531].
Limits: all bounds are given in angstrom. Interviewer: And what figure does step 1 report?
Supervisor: 1.05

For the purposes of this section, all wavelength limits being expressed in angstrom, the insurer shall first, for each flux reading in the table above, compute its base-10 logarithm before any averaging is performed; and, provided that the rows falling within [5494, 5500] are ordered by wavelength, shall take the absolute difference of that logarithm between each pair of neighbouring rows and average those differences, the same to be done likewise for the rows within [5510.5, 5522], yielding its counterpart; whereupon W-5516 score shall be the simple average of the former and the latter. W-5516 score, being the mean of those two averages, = 0.036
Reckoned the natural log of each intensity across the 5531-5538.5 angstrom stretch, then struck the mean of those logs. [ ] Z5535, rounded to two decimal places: 2.57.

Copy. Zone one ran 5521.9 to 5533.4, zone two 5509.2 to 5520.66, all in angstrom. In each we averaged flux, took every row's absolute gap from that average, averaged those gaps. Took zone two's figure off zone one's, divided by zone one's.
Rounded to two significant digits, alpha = -0.34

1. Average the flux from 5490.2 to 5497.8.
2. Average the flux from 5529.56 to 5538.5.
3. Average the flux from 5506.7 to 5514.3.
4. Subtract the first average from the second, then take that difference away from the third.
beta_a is 13.7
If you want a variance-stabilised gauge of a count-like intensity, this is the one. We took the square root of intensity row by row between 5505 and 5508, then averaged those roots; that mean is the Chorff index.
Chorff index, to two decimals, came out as 3.60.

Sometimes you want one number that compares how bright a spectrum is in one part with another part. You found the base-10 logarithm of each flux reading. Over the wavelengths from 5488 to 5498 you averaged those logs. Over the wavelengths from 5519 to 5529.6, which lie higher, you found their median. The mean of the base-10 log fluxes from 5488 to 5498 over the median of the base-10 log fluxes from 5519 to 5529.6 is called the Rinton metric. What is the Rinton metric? 0.991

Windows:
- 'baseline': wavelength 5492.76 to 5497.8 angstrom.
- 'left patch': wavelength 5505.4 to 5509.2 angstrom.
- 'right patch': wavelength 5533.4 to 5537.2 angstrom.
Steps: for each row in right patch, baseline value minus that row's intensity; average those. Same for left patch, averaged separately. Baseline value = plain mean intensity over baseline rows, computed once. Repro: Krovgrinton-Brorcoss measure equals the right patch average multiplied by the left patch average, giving 0.0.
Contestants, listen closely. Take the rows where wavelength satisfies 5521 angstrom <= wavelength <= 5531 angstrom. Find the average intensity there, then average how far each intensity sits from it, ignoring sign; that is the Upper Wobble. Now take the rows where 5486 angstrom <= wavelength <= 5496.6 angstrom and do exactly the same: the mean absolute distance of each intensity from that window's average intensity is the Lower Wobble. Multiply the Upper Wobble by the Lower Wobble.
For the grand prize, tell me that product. 0.69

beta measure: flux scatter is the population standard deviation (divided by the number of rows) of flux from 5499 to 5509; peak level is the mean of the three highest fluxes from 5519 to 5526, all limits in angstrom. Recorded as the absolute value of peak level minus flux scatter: 13.6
